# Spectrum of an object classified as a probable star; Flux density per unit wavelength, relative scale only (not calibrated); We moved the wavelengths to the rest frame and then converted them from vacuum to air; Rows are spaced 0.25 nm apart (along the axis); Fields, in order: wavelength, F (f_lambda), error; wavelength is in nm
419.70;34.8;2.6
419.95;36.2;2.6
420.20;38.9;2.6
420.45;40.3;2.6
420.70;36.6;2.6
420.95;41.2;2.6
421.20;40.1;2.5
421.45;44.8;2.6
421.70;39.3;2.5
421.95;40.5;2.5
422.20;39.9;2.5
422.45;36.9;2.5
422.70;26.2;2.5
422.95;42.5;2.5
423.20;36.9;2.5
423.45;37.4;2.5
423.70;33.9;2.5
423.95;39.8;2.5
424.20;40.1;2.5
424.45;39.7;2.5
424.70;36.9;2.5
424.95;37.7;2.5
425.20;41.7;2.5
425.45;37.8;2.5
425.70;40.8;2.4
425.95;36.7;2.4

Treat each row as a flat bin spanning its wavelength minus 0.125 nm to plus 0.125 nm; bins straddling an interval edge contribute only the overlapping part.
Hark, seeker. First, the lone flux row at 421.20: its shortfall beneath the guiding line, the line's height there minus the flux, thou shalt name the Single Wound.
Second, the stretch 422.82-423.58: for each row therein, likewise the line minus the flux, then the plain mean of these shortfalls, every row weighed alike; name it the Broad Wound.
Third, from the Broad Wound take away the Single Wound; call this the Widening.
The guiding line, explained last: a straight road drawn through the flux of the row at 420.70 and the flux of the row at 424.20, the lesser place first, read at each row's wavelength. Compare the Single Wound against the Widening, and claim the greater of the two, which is 3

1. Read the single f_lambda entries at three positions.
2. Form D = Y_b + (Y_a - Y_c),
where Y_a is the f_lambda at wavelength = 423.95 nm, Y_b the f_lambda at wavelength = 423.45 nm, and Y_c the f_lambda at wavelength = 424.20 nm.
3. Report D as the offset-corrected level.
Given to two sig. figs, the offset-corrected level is 37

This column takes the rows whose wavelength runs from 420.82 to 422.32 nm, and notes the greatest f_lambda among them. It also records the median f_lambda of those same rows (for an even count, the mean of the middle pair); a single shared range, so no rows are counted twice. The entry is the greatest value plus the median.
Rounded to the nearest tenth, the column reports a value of 85.1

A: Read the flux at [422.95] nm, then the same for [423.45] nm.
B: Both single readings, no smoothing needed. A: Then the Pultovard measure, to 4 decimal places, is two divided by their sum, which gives 0.0250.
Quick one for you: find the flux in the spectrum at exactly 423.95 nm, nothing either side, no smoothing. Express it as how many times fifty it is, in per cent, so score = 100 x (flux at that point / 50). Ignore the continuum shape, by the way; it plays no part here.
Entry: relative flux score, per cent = 79.6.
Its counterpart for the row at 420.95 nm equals 82.4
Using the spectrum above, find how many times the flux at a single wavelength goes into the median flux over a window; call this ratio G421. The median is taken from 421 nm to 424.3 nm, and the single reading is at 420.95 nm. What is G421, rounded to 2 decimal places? 0.97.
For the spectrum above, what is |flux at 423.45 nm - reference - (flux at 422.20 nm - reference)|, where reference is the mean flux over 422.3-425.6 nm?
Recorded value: 2.5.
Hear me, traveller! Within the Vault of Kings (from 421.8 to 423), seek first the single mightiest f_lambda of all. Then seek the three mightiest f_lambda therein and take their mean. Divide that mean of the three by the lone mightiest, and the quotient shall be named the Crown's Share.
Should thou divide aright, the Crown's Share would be 0.964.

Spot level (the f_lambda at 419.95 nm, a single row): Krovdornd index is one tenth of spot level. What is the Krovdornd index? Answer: 3.62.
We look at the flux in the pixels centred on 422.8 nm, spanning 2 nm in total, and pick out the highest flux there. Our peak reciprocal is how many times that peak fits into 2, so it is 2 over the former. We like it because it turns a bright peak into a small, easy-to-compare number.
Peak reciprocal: 0.0471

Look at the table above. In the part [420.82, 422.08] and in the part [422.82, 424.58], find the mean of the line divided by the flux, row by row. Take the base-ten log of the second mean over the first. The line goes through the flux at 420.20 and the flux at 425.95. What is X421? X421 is 0.02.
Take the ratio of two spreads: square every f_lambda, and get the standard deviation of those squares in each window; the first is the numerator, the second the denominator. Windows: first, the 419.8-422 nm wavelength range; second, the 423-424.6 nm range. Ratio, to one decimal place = 1.2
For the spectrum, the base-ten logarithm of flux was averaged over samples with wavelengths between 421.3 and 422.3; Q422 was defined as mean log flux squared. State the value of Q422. 2.60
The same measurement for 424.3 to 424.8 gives 2.51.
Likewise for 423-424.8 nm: 2.49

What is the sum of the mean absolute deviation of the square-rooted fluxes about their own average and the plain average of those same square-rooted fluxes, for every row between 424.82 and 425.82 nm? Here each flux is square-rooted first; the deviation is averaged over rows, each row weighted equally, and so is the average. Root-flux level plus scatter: 6.42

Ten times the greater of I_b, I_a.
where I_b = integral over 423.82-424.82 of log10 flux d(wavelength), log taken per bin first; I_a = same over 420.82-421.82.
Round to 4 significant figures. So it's 16.16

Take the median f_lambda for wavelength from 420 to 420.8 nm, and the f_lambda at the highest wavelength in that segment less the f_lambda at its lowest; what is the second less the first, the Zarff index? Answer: -41.2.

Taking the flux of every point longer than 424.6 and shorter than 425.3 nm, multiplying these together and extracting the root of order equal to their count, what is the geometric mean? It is 38.7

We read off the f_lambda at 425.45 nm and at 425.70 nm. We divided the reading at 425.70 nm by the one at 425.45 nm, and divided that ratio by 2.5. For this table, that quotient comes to 0.43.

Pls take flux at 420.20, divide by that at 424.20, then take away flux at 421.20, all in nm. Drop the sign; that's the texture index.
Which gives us 39.1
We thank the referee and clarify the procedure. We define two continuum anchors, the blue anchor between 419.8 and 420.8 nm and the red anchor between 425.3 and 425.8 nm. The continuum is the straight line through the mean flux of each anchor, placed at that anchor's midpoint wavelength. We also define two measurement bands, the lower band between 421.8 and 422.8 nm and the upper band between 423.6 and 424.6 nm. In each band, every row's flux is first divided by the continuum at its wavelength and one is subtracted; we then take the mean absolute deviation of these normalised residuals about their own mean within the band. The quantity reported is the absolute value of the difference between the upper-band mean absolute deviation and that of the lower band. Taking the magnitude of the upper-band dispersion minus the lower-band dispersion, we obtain 0.07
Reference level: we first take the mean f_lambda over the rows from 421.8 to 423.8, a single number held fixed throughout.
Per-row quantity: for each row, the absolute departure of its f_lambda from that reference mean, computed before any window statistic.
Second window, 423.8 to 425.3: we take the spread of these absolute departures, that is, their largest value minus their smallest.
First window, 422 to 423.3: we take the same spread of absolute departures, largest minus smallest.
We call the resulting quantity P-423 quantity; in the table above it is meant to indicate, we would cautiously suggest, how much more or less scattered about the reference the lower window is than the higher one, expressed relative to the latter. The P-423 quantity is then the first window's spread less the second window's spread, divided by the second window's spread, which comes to 1.2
